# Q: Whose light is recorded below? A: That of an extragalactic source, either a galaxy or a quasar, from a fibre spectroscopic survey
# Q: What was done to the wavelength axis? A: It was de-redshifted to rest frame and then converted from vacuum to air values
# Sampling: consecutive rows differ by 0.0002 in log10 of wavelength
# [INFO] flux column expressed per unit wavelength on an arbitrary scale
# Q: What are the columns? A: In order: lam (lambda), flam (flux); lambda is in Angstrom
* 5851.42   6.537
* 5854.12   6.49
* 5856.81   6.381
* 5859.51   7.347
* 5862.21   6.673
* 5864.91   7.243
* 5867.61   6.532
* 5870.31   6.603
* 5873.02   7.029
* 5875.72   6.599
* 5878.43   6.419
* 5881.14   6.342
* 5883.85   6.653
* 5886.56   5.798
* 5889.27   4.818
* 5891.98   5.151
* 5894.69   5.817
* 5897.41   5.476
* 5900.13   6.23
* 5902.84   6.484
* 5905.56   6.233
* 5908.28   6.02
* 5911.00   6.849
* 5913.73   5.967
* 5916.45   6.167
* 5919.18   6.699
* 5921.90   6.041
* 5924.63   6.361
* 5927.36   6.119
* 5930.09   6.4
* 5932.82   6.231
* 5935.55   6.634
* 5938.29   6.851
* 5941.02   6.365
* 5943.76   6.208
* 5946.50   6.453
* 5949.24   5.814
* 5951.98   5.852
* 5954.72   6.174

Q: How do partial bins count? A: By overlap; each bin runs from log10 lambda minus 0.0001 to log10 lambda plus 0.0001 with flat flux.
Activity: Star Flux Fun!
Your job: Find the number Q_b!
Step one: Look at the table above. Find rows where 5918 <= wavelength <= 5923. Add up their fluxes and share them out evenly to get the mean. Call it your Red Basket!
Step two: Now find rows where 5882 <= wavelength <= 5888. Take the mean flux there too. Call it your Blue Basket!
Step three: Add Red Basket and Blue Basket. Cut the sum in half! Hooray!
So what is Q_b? 6.30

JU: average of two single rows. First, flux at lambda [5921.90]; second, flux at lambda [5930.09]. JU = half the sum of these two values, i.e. 6.2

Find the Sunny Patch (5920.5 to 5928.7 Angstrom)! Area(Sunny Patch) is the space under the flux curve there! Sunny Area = 51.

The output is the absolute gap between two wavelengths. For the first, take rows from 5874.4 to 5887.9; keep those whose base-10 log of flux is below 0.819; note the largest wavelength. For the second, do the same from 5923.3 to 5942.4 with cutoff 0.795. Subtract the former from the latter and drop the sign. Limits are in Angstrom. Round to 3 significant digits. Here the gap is 46.3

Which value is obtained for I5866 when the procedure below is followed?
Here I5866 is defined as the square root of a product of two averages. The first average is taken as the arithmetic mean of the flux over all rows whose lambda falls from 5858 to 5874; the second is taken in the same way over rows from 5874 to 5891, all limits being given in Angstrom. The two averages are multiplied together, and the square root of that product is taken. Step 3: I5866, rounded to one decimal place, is 6.5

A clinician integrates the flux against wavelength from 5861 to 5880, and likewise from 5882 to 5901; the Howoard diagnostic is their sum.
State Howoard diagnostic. 236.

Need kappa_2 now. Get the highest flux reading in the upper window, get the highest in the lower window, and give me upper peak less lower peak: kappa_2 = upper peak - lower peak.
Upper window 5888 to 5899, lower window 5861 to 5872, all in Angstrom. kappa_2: -1.43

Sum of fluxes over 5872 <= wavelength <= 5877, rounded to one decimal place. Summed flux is 13.6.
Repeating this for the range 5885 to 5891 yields 10.6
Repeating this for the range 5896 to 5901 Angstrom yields 11.7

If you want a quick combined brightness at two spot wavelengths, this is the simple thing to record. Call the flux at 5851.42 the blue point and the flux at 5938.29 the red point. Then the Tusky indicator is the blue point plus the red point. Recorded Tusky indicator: 13.39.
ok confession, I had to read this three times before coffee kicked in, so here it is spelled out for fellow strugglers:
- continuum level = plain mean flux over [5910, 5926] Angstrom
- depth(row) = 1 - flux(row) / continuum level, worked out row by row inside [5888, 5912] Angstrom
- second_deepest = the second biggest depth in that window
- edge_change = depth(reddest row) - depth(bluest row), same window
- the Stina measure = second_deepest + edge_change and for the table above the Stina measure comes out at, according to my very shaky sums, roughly -0.13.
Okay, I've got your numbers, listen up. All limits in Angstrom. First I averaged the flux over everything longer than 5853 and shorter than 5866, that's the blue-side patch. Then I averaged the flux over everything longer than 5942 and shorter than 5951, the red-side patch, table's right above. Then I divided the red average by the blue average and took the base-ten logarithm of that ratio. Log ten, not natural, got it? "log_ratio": -0.045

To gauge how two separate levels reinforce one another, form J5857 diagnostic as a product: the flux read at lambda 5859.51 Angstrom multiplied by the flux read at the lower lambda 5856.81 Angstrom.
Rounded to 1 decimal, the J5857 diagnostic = 46.9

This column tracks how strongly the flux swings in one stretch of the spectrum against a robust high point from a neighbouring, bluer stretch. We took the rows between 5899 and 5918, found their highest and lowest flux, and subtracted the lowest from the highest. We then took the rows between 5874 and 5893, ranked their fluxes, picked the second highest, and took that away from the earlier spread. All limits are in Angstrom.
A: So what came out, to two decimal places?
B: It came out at -5.72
